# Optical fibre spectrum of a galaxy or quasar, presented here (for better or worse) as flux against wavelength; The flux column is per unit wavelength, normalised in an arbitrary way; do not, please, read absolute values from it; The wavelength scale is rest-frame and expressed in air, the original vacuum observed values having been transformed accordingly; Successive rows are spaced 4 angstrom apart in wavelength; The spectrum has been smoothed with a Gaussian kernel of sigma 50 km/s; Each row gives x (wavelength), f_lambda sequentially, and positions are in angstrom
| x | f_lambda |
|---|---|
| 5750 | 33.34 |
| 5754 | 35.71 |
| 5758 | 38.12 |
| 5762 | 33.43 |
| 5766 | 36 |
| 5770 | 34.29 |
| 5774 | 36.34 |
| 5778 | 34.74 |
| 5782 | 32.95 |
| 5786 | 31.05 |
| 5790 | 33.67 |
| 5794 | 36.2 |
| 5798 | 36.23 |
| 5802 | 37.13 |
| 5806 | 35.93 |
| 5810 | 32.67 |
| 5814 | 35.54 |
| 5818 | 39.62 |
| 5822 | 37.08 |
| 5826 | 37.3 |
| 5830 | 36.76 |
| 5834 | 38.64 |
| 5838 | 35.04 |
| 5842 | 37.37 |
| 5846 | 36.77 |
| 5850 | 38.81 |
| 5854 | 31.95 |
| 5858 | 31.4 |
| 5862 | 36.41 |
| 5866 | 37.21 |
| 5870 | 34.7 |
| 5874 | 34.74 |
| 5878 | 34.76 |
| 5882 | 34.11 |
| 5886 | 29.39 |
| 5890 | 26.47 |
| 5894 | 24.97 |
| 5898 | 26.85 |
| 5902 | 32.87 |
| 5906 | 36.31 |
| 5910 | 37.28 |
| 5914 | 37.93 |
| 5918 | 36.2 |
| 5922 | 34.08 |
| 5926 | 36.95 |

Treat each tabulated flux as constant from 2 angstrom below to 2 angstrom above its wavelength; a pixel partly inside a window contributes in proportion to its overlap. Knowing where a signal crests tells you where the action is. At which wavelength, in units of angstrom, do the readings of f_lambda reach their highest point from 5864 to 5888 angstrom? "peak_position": 5866 angstrom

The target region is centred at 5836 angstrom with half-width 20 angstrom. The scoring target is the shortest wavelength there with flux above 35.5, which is 5818 angstrom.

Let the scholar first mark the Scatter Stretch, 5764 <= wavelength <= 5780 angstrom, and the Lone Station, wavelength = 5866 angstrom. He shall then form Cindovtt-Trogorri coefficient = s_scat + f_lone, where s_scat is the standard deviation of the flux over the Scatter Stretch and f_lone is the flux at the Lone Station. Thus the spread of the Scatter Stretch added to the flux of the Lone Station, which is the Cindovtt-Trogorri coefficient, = 38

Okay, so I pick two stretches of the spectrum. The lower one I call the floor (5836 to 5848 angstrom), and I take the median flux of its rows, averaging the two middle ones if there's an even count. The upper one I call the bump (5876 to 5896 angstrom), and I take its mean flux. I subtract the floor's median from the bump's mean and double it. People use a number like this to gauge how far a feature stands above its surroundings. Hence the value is -14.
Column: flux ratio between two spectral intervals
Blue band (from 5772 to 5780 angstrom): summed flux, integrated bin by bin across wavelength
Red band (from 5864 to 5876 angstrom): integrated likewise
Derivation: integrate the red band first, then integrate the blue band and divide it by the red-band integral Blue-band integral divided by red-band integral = 0.7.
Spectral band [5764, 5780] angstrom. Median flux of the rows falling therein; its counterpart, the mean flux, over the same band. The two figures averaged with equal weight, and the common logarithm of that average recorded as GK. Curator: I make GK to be 1.548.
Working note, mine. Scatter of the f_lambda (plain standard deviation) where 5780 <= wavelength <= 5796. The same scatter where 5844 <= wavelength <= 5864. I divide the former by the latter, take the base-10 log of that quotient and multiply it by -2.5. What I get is 0.5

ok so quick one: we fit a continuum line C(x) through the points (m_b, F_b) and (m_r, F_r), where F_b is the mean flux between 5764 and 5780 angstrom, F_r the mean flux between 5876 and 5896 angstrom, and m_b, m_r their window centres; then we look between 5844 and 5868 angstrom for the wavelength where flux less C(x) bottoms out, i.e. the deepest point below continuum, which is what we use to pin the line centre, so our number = 5858 angstrom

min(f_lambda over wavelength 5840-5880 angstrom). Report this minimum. 31.4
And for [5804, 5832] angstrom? 32.67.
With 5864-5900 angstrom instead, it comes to 24.97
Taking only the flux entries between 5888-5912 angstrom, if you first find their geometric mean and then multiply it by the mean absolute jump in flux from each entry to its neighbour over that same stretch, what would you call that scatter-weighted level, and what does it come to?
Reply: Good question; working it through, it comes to 84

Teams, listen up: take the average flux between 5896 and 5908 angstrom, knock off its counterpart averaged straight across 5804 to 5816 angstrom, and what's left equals -2.7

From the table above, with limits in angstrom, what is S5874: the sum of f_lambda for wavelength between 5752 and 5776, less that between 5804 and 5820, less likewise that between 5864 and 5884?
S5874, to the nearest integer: -105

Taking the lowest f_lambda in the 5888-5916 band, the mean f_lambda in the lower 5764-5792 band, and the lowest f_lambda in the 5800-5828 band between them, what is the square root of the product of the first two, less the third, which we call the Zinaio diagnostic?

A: -3.5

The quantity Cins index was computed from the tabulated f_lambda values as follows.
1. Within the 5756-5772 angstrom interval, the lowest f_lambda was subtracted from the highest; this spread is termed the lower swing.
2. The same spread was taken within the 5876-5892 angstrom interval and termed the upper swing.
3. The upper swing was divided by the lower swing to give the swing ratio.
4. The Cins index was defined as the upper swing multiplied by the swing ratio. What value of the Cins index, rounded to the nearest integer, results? 15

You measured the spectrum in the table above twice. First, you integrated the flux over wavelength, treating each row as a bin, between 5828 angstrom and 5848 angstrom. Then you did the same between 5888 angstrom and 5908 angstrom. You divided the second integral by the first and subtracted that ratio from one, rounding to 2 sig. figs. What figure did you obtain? 0.20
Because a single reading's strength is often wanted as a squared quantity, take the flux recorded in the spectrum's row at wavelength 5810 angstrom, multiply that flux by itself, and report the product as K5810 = 1067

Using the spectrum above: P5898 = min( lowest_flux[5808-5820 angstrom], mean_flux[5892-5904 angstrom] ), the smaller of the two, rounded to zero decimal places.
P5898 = 28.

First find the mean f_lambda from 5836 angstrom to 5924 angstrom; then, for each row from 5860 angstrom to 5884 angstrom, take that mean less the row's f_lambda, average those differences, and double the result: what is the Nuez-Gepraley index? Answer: -2.9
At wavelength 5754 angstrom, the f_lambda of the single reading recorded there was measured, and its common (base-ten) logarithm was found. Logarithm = 1.55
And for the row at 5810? 1.51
